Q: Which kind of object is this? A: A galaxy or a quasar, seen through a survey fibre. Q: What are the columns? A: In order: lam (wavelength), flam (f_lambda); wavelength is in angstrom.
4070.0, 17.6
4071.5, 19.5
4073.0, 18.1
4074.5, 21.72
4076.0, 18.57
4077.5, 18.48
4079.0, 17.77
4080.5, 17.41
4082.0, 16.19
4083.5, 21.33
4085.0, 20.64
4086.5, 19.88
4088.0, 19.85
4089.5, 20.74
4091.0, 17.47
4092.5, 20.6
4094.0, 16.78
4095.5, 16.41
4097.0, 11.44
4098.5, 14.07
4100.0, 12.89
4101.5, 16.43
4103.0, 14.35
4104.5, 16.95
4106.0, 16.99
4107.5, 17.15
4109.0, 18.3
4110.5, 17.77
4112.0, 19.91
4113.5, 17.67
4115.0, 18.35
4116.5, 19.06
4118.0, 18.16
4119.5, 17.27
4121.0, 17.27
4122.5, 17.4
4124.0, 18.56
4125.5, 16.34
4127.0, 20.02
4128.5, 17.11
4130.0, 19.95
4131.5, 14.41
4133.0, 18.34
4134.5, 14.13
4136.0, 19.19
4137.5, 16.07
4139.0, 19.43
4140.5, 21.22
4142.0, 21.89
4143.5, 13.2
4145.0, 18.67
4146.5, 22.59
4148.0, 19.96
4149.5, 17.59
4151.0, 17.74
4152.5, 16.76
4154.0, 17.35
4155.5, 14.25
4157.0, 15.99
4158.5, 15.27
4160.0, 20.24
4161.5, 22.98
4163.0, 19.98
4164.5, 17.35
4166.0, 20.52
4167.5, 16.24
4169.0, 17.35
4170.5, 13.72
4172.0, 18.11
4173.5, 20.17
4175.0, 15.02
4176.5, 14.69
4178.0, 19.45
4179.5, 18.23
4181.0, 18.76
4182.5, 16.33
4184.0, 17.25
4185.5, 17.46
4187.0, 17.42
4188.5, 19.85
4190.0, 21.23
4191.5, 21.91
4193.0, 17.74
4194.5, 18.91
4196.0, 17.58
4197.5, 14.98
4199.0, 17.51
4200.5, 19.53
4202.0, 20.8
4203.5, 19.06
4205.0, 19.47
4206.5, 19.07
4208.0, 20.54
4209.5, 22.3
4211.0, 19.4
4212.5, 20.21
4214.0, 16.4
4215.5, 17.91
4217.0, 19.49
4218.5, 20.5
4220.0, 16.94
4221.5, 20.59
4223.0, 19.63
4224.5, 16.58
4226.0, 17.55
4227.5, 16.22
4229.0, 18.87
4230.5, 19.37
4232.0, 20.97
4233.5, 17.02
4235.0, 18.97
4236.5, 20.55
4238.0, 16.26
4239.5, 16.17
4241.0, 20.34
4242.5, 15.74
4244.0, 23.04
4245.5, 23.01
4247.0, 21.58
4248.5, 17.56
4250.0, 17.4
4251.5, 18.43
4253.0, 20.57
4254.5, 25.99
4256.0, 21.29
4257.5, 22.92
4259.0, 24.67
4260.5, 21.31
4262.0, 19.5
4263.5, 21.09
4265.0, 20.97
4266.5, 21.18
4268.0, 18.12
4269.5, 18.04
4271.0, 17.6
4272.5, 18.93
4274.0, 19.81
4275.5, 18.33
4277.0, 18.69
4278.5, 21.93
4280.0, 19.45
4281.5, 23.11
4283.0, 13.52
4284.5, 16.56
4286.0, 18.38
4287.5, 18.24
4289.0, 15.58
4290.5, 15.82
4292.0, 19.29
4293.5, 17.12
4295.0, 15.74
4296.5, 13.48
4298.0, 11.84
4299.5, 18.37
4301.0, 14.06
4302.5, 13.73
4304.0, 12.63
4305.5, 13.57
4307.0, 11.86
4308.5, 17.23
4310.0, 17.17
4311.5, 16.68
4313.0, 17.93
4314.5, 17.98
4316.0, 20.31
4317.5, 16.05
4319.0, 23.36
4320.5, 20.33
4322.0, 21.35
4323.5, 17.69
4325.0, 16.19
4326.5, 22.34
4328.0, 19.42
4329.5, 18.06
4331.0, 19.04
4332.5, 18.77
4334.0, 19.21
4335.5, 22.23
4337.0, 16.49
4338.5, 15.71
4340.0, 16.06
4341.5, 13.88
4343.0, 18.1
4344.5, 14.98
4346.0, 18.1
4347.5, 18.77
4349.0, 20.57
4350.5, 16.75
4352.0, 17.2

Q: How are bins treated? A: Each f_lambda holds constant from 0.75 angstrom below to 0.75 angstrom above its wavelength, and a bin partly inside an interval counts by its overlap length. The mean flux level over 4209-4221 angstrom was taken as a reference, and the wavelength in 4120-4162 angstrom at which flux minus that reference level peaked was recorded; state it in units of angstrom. 4161.5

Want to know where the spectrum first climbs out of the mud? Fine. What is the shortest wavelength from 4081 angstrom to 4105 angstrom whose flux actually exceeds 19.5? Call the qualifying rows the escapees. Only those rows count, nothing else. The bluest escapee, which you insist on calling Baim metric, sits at 4083.5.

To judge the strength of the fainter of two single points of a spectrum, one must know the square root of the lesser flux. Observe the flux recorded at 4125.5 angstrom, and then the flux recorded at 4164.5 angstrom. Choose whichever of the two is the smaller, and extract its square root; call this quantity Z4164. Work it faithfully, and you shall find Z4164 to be 4.04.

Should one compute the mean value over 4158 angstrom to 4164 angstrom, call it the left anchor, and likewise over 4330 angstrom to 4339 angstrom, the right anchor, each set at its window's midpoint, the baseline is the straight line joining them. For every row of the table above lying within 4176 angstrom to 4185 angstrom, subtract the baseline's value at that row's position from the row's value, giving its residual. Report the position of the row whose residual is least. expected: 4176.5 angstrom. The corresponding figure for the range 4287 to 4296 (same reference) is 4289.0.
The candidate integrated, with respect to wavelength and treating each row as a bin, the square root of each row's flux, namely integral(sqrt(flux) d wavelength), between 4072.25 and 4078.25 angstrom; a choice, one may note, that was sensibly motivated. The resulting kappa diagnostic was 26.3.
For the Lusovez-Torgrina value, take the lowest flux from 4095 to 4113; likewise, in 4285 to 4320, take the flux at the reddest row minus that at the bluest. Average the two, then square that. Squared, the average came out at 67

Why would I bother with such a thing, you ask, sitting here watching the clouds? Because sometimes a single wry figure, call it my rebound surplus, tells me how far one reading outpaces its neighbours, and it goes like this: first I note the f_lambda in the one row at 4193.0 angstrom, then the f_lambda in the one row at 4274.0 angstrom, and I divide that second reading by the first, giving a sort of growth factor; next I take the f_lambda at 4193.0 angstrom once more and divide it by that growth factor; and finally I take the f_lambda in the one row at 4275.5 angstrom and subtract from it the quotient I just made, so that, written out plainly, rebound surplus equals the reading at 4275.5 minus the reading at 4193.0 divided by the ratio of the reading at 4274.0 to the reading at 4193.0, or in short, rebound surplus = 2.4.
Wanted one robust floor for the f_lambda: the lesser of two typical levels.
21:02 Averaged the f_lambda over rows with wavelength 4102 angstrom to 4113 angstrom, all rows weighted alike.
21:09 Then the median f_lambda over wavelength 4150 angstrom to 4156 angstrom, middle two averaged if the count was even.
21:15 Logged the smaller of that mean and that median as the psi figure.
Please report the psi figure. 17.1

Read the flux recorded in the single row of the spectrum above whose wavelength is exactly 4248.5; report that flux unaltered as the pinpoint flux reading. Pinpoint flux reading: 17.56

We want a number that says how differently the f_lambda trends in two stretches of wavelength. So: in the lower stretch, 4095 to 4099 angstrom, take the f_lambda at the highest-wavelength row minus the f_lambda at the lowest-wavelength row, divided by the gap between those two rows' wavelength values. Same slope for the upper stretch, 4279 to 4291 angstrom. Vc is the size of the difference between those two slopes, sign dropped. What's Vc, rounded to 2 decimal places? 0.43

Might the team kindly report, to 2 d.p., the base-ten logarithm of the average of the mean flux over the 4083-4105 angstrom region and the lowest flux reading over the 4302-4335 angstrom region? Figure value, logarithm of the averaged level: 1.16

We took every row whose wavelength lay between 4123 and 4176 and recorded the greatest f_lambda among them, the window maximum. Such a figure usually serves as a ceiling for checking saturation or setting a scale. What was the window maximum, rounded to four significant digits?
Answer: 22.98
